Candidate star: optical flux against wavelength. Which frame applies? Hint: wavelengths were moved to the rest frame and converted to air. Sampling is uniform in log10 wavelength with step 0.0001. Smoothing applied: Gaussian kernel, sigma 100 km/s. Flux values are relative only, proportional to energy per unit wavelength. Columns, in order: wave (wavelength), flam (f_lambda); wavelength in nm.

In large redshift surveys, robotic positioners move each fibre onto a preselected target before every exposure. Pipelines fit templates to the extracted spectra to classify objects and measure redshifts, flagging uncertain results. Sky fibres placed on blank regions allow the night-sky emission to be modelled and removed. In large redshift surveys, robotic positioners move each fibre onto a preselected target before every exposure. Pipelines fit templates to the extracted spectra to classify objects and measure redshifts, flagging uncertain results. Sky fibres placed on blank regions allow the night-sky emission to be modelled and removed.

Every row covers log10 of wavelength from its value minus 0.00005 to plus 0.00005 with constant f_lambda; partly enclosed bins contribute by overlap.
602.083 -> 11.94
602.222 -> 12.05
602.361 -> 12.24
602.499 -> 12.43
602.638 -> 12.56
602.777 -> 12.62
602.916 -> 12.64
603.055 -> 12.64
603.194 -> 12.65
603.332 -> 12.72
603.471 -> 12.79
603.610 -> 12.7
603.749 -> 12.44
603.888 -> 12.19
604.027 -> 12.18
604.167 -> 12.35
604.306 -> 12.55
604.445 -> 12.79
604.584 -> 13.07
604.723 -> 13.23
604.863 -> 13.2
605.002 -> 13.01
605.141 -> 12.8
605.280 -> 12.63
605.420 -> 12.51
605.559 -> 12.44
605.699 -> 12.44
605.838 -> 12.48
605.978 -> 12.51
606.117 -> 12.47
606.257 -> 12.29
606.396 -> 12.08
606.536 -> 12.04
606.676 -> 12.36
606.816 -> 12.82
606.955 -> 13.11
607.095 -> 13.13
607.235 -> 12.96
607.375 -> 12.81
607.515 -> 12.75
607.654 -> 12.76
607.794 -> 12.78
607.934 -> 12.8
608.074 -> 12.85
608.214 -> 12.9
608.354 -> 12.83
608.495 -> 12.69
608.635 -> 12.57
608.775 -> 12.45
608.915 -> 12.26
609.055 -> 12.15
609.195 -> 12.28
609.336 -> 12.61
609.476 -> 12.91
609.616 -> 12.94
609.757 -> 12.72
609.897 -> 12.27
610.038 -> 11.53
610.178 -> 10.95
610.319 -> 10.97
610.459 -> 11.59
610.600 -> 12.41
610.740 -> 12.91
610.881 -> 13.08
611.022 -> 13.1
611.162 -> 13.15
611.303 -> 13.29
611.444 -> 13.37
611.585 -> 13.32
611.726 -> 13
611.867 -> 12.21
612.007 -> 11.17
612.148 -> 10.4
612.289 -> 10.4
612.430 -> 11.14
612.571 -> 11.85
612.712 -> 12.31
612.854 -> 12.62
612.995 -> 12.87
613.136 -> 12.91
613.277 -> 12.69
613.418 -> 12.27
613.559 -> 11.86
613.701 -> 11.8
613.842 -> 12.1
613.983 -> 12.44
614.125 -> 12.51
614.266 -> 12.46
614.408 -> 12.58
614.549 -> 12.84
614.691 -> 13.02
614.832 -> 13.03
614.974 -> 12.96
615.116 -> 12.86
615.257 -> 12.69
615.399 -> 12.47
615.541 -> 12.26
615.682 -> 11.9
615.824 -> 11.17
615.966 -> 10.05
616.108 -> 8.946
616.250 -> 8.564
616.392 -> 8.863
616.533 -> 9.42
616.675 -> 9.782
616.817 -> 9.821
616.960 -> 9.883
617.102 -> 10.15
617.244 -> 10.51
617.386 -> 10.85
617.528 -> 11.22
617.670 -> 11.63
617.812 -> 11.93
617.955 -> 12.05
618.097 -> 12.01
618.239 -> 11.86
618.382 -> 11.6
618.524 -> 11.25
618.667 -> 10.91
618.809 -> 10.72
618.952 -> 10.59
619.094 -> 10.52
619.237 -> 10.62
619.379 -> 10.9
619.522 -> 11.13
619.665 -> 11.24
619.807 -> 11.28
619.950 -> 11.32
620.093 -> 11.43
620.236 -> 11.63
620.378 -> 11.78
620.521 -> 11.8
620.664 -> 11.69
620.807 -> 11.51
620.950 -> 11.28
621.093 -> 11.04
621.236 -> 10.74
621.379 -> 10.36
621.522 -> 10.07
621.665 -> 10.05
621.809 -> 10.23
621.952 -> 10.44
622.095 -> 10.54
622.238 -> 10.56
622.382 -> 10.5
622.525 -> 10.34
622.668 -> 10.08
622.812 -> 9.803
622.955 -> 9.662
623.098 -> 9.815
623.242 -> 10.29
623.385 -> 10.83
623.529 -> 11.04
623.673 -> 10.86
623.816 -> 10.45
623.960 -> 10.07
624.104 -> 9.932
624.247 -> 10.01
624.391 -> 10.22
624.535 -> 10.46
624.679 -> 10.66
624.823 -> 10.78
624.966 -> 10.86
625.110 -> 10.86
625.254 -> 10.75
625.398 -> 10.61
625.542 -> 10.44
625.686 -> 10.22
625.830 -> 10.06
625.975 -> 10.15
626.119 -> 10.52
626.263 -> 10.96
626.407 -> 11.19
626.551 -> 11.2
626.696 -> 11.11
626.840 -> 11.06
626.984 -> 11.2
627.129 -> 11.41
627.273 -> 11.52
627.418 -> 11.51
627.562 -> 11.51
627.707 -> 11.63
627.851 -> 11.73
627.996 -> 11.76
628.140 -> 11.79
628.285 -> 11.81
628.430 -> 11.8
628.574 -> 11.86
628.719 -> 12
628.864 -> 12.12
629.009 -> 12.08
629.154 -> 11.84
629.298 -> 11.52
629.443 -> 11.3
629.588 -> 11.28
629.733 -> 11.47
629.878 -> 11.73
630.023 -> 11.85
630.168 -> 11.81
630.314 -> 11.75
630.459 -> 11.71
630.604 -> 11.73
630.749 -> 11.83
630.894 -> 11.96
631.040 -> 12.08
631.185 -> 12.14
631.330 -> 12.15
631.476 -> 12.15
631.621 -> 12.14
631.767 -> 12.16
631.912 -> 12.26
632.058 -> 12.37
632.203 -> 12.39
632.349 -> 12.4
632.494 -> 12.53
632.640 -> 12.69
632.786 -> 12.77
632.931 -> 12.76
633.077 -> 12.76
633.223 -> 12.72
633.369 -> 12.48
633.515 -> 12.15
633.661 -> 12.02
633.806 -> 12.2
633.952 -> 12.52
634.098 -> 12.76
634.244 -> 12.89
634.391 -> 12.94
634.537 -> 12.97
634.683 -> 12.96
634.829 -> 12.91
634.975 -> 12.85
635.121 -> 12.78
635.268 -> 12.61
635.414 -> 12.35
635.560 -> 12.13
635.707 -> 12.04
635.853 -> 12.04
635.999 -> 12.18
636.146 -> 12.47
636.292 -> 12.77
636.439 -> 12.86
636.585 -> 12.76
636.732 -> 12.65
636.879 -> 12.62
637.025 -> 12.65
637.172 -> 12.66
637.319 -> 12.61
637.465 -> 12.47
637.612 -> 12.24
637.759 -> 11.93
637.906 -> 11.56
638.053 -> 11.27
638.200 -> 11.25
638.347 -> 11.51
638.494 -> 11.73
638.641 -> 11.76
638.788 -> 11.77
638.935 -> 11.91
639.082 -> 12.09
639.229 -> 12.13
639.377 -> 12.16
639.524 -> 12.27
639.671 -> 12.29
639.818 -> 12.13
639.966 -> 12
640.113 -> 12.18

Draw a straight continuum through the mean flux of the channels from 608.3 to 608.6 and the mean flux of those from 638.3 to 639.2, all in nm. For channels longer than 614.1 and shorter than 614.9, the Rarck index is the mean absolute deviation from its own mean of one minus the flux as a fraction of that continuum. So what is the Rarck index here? 0.018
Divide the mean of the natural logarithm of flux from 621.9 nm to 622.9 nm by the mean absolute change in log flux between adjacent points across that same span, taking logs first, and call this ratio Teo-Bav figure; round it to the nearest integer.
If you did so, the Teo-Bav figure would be 163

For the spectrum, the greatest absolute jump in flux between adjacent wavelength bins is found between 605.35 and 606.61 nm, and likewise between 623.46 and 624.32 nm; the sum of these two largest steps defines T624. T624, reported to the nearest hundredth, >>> 0.62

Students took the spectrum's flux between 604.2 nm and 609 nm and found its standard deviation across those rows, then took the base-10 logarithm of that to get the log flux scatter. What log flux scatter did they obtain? -0.52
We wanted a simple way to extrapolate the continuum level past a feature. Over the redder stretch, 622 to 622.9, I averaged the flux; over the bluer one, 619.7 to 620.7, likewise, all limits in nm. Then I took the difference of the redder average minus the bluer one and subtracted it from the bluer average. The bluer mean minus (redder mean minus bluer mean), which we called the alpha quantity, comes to 12.8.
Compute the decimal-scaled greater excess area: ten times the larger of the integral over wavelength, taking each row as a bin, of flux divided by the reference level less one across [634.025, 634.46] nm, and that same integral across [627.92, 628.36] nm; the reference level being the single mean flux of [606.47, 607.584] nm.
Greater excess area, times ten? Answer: 0.04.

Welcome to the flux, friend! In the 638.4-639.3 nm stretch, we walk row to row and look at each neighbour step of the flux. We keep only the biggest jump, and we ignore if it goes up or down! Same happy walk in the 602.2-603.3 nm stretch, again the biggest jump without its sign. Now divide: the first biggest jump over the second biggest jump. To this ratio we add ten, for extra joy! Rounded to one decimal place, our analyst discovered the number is 10.9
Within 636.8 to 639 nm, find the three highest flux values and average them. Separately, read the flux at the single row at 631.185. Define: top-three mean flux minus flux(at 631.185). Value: 0.5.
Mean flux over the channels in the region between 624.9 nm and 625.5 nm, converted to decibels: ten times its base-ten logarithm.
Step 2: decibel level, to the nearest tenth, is 10.3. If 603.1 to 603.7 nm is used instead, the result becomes 11.0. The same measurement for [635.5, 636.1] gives 10.8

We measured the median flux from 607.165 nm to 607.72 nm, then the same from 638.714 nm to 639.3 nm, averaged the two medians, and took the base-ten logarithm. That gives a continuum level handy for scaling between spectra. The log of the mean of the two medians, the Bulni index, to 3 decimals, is 1.093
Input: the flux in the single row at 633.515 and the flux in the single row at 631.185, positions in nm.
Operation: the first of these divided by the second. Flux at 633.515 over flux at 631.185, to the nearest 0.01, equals 1.00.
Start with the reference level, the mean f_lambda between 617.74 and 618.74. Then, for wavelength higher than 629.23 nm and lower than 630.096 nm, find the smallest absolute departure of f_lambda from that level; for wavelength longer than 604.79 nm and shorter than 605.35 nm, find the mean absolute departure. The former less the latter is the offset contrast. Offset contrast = -1.2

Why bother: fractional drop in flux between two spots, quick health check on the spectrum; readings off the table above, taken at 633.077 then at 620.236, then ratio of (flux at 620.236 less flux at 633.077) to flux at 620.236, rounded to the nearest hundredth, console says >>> -0.10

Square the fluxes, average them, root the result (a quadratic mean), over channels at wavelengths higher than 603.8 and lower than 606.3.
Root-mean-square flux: 12.6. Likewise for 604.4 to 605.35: 13.0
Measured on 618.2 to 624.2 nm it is 10.8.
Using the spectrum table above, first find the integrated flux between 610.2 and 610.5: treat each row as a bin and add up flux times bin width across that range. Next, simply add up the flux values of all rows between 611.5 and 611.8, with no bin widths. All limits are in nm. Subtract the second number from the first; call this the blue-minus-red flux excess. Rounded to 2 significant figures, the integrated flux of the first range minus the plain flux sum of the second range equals -23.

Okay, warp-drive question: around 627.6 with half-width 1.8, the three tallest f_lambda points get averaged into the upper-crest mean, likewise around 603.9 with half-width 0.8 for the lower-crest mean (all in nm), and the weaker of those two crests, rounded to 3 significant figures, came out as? 12.1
